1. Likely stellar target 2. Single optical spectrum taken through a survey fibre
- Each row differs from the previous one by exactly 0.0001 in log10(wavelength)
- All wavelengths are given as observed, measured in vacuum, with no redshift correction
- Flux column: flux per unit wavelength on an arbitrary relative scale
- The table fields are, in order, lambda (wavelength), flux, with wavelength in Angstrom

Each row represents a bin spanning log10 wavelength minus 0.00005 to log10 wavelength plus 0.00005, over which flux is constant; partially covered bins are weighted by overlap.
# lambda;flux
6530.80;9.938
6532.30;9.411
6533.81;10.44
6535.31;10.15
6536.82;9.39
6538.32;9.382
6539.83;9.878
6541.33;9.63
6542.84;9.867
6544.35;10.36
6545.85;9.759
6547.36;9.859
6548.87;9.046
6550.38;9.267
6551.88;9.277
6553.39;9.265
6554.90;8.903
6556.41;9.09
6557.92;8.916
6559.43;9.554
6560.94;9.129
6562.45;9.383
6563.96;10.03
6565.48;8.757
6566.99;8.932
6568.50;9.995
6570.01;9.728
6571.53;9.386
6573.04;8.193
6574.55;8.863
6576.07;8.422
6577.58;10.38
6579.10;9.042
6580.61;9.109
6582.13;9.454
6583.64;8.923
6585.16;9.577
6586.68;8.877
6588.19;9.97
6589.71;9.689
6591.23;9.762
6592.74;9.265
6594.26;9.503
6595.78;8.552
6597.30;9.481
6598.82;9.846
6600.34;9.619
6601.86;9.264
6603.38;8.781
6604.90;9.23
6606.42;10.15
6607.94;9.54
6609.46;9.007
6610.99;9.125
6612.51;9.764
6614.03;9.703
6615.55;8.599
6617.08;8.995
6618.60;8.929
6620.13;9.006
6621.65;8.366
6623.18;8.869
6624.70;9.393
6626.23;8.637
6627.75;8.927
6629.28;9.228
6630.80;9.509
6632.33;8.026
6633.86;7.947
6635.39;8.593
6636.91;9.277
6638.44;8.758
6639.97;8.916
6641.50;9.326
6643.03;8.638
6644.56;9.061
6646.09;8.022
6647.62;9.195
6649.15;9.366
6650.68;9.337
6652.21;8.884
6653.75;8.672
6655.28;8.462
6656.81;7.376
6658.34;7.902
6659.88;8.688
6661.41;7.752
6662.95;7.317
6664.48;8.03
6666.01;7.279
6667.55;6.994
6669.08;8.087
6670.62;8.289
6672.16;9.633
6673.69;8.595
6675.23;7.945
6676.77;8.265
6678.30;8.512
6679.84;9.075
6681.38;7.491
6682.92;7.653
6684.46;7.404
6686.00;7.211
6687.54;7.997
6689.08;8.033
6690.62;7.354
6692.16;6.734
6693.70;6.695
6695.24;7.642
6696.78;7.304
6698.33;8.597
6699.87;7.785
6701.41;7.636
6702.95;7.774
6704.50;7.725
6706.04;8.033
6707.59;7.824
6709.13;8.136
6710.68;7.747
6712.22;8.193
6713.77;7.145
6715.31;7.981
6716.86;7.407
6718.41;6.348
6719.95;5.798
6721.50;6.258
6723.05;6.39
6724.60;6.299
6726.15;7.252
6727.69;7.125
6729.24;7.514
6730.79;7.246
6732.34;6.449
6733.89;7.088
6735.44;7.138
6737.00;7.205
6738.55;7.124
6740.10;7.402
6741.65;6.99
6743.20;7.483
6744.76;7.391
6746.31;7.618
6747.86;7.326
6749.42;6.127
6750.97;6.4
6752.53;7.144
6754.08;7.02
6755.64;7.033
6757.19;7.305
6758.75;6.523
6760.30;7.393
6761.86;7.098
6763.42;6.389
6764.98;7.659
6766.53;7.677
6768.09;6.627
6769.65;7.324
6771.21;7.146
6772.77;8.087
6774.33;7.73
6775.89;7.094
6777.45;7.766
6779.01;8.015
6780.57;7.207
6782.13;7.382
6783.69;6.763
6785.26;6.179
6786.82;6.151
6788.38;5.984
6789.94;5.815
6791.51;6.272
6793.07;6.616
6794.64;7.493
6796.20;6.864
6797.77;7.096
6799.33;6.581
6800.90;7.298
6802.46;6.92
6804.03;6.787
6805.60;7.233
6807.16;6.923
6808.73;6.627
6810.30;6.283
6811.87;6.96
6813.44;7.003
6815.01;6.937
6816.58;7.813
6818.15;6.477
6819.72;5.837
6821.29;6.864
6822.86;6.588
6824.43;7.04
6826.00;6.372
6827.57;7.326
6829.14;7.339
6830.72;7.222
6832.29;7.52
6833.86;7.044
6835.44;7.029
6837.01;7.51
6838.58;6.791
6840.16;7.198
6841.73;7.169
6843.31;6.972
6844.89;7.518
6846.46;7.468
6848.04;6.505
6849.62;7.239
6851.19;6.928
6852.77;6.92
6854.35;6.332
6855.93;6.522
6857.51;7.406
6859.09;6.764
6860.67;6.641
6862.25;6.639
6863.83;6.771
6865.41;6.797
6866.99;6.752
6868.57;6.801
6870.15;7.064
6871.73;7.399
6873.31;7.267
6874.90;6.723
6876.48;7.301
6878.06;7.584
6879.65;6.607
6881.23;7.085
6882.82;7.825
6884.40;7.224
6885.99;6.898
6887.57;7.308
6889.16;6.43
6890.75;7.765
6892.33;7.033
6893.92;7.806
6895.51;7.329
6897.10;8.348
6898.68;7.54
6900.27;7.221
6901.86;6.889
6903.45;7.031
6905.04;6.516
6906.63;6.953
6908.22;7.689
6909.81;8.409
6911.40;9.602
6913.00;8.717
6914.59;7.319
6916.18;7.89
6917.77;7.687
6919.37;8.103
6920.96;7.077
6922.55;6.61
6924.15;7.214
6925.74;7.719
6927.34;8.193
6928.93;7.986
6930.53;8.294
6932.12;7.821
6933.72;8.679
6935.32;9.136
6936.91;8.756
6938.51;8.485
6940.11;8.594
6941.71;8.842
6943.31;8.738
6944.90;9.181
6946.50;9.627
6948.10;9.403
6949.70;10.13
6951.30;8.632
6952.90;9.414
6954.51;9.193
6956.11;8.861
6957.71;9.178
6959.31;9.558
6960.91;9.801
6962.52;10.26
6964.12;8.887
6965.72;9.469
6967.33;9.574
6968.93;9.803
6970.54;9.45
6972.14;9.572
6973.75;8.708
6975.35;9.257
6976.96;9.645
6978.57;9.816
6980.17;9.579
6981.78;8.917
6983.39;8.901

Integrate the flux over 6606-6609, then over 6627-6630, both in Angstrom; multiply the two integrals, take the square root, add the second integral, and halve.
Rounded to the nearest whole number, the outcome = 28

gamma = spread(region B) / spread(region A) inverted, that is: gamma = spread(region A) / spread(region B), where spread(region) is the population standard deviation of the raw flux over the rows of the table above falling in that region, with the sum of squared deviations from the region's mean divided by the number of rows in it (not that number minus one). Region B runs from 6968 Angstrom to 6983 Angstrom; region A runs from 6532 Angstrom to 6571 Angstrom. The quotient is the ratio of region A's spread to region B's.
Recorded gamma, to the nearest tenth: 1.3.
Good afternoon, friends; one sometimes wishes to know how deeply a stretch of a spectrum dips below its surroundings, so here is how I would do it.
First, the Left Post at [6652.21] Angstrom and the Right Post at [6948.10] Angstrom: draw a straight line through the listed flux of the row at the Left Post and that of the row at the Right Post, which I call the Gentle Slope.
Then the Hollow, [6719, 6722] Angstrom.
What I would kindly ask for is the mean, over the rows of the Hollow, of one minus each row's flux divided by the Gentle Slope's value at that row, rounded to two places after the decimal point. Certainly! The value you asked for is 0.33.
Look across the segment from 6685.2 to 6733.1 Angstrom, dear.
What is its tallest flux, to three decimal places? 8.597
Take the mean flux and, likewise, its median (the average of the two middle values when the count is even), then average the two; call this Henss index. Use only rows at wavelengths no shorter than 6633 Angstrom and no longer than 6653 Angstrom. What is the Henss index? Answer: 8.9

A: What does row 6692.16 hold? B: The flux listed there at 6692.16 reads 6.734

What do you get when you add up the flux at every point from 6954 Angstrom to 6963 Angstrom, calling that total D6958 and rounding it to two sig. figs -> 57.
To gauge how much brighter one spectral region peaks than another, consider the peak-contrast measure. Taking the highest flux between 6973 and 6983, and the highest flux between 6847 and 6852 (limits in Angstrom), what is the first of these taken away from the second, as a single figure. -2.6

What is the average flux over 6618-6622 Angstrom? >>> 8.8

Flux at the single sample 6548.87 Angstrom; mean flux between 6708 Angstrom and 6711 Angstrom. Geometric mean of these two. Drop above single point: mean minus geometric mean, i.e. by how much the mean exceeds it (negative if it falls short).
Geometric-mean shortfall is -0.5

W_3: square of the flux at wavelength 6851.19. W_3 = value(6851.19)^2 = 48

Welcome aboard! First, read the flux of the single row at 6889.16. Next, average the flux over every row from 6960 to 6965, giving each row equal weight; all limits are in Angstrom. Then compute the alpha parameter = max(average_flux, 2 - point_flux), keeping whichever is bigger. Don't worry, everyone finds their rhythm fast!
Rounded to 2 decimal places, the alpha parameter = 9.65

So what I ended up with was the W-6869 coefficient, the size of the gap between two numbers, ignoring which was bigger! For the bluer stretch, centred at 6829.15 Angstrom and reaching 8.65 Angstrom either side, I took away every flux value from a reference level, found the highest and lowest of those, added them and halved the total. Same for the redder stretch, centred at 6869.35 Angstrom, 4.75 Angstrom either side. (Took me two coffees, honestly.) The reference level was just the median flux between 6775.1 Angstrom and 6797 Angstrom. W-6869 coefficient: 0.13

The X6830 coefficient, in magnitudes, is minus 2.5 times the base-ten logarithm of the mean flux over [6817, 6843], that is -2.11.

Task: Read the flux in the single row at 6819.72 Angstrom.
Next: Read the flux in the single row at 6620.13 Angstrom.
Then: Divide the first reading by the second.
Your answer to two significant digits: 0.65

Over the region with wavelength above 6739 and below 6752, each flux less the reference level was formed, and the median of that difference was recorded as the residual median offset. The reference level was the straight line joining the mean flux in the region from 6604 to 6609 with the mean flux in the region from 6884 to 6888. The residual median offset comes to -1.0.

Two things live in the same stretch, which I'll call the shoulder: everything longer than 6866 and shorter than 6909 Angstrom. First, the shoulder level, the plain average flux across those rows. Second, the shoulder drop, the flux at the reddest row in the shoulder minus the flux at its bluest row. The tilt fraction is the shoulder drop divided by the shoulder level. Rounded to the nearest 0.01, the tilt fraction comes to 0.13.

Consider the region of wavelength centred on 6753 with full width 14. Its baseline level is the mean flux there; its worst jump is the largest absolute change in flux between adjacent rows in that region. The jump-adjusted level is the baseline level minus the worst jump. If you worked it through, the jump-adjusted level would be 5.7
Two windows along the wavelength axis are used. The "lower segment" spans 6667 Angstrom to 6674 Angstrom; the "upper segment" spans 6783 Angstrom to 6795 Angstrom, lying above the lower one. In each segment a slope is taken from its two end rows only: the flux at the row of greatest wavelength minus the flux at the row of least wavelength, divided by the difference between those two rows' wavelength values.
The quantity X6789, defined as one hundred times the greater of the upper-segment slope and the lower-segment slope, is 26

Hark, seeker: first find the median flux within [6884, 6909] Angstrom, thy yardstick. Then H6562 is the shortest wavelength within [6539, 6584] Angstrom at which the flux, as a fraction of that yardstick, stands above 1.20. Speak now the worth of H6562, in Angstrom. 6539.83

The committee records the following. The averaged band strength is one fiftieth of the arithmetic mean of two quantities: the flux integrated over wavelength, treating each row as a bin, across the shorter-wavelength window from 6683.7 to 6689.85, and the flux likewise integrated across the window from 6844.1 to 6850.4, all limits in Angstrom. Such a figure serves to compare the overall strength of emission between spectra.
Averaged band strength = 0.92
